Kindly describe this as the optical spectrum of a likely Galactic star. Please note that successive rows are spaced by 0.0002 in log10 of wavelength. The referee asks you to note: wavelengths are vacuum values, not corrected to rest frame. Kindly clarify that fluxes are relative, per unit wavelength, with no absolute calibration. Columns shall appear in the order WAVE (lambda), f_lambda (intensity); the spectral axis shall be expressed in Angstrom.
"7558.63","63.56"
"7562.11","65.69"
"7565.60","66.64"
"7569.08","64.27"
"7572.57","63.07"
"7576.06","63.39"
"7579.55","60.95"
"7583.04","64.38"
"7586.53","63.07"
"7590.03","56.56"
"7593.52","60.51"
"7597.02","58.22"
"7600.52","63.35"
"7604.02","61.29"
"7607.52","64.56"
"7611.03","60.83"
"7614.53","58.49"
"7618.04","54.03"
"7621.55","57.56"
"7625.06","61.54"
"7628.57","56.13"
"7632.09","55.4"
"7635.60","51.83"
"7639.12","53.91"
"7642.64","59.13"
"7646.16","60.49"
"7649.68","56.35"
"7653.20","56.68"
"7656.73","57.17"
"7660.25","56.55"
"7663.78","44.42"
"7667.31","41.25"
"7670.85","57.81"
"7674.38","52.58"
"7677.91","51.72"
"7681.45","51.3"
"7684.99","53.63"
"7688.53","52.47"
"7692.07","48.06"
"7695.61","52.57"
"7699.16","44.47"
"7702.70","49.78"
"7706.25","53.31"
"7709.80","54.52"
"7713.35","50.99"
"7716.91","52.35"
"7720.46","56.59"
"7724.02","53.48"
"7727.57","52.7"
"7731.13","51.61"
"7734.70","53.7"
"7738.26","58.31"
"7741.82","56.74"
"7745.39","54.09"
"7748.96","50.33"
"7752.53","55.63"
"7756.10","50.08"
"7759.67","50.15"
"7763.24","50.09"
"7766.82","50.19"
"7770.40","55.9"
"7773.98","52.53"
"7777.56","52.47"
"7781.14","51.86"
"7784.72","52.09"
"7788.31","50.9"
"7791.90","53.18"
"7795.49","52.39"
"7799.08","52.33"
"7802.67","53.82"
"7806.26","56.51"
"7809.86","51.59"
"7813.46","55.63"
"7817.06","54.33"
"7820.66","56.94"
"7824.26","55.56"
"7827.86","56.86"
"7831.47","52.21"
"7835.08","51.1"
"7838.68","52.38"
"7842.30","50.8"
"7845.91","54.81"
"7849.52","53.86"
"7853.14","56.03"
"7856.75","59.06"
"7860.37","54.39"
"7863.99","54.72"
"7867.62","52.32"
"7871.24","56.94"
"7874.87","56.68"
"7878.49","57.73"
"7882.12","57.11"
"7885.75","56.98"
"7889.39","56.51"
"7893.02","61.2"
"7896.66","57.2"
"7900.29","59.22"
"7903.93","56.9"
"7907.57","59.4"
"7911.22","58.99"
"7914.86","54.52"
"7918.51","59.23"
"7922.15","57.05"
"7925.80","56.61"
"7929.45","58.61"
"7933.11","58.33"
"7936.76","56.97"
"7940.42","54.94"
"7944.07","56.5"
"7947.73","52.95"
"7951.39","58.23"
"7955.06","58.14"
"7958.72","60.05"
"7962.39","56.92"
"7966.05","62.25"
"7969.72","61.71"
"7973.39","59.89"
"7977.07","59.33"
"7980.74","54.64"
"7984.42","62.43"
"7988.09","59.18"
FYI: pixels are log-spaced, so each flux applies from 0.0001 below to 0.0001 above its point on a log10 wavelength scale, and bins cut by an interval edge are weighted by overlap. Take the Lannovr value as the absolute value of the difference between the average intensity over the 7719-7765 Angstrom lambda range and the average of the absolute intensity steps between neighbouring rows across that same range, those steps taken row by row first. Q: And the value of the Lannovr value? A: 50.8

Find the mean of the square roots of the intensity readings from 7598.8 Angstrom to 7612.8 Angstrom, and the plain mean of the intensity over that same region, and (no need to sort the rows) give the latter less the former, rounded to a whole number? 55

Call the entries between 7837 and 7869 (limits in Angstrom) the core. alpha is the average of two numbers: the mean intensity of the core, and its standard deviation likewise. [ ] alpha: 28.3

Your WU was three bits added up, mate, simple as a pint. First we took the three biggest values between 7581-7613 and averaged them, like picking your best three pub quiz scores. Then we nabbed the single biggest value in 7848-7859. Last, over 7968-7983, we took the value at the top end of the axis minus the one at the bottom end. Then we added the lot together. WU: 116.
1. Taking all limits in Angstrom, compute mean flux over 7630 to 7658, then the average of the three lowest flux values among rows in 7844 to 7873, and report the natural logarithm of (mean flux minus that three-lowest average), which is 1.0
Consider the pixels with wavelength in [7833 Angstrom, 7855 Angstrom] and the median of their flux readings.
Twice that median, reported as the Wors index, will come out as 106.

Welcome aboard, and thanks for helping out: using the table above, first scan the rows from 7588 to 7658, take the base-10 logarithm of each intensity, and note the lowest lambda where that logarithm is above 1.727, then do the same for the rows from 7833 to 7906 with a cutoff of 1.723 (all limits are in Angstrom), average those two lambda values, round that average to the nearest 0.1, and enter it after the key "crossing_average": 7718.0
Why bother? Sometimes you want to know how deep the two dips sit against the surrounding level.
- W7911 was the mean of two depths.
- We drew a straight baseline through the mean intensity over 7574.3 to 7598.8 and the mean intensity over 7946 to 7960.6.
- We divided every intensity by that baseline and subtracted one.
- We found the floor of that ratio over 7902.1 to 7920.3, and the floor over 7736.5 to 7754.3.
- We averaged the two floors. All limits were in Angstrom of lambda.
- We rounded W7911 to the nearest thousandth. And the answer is -0.104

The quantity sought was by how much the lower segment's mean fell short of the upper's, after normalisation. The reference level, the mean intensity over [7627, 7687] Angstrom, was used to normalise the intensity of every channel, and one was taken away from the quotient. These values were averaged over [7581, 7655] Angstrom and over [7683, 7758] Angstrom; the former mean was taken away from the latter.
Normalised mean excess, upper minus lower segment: -0.11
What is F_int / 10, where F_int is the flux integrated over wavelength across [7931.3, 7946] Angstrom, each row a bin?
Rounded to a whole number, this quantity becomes 83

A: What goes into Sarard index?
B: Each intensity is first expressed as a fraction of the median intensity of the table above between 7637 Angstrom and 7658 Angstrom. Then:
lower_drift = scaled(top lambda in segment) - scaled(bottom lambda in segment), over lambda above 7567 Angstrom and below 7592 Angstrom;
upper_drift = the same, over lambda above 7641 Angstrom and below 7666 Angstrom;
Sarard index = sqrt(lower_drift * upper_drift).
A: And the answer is 0.187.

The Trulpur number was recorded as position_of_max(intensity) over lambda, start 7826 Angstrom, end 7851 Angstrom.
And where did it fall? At 7827.86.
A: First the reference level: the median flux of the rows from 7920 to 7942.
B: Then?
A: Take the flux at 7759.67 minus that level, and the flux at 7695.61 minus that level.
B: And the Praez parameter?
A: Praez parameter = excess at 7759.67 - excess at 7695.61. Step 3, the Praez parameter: -2.4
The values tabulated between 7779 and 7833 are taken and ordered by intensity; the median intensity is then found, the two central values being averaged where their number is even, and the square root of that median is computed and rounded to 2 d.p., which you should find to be 7.29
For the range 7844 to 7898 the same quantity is 7.53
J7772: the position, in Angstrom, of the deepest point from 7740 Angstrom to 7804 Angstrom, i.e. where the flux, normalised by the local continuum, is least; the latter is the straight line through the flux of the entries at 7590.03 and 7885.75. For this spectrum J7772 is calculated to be 7756.10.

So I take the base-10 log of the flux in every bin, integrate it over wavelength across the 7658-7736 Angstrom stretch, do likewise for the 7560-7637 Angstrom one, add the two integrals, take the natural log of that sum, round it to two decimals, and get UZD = 5.60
